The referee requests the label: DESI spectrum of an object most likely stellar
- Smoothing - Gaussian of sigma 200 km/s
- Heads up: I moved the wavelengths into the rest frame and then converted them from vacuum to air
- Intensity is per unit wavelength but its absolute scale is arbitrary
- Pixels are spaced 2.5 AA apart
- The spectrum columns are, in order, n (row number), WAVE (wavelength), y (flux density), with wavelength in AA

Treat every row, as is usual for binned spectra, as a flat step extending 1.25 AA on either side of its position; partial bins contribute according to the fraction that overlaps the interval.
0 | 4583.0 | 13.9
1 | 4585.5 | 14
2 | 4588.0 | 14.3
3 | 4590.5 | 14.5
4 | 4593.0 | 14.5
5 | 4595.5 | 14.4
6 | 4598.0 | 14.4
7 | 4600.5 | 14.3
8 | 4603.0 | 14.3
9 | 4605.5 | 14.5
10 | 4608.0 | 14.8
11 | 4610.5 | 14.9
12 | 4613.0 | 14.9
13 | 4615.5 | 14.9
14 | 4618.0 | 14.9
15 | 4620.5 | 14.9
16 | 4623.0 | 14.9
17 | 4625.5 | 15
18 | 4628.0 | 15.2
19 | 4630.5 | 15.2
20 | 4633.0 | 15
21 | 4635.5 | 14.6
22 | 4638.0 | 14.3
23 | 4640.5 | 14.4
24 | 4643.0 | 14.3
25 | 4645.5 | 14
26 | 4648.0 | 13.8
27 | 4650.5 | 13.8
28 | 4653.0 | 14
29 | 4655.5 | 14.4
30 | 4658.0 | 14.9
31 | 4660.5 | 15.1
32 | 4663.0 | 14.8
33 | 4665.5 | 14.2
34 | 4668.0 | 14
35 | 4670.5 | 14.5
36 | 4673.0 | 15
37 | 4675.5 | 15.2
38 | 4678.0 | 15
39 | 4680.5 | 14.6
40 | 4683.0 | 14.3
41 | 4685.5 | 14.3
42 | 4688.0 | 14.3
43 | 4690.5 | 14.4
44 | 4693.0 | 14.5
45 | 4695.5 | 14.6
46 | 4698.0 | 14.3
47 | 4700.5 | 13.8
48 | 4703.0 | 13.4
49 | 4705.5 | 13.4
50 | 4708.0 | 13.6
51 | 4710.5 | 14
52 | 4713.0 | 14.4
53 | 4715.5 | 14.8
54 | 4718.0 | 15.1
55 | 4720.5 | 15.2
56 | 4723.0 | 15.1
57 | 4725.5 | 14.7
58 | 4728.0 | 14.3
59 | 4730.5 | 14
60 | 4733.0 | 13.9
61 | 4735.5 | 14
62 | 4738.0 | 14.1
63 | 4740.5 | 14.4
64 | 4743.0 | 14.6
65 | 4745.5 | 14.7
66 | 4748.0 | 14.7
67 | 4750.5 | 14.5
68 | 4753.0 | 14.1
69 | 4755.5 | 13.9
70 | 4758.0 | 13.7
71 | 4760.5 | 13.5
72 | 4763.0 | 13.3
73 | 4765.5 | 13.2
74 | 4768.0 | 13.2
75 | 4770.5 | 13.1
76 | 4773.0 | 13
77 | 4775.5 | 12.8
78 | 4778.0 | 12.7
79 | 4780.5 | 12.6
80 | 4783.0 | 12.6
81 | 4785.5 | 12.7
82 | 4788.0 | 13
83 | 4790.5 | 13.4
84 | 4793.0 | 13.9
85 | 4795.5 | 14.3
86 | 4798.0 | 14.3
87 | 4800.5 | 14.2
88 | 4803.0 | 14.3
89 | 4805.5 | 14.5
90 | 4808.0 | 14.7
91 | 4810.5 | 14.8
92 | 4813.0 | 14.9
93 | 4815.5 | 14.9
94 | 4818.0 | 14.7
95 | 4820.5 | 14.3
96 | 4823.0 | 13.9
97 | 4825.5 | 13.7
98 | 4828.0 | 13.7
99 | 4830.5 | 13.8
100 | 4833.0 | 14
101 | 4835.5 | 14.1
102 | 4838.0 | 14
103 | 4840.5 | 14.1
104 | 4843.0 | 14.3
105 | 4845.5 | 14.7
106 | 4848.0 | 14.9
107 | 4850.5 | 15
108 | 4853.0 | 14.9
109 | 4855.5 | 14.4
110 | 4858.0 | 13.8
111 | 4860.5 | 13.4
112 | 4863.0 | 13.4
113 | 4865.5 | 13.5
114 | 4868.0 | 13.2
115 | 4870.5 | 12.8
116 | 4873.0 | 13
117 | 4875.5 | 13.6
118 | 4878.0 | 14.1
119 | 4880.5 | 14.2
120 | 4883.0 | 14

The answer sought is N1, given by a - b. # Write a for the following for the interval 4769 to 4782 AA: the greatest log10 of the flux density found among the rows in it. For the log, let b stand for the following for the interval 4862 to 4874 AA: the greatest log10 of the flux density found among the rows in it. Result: -0.013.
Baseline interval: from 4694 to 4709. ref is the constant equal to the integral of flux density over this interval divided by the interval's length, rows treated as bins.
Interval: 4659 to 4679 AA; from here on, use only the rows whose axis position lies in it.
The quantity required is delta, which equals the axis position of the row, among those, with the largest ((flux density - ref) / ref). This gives 4675.5 AA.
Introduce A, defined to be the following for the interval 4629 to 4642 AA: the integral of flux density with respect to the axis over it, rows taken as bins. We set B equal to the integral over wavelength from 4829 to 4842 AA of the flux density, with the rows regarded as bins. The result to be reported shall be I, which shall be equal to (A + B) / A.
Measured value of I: 1.95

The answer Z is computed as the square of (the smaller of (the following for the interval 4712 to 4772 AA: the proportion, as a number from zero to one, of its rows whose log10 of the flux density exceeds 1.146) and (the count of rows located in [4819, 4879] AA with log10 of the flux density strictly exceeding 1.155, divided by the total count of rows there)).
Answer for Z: 0.09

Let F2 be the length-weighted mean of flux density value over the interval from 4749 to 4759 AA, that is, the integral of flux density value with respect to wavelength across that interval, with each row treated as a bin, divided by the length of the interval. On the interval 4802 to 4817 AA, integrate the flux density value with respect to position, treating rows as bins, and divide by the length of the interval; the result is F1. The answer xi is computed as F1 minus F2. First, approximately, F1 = 14.7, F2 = 14.1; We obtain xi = 0.6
